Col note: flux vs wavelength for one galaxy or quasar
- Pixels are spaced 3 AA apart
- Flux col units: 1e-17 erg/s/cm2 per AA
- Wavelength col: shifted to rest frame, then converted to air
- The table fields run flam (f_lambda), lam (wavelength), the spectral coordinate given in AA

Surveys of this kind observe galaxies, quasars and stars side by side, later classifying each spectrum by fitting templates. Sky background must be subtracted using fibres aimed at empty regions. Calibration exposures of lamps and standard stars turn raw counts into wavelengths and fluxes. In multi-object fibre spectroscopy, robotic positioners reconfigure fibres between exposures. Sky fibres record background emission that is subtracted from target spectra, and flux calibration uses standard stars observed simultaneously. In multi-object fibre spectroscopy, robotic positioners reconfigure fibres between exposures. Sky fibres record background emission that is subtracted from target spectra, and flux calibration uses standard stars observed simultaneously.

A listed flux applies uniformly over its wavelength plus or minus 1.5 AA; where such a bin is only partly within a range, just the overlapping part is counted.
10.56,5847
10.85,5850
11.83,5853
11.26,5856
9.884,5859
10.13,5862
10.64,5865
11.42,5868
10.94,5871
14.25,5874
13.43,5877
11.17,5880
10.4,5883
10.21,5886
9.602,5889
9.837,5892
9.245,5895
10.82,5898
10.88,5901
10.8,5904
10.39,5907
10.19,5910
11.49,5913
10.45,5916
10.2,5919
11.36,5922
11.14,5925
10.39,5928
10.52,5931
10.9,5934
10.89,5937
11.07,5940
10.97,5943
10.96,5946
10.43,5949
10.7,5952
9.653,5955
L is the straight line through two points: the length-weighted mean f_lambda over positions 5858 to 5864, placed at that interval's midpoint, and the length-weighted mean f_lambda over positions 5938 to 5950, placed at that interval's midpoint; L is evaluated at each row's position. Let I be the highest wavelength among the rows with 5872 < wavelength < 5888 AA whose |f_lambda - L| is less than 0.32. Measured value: 5886 AA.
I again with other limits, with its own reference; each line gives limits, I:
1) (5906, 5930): 5916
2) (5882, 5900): 5886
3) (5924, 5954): 5952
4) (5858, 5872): 5862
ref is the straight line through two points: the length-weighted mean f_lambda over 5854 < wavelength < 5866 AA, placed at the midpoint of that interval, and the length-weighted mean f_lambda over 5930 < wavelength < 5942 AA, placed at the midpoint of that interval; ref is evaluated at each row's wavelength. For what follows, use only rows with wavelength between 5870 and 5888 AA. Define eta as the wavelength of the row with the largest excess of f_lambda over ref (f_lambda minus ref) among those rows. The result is 5874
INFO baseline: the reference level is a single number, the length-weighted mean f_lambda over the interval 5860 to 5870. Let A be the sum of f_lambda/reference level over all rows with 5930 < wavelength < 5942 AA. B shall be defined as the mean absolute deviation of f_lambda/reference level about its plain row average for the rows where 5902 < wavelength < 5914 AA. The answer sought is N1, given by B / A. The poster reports 0.0099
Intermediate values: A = 4.1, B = 0.040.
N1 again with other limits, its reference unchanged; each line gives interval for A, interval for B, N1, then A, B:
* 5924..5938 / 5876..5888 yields 0.0198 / 5.0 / 0.099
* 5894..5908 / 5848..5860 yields 0.0113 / 4.9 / 0.055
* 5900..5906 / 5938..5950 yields 0.0099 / 2.0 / 0.020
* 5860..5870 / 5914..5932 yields 0.0119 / 3.0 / 0.036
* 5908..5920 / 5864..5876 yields 0.0288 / 4.0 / 0.114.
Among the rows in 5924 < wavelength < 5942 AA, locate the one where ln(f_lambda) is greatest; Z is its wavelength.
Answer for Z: 5925 AA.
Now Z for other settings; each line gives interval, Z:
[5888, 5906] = 5901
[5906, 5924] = 5913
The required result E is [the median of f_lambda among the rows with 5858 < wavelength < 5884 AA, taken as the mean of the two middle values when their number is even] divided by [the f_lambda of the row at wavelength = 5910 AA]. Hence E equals 1.074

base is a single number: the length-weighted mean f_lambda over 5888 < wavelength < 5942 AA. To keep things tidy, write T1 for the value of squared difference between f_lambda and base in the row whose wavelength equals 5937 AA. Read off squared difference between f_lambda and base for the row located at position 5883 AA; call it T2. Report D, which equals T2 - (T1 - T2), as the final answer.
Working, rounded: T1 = 0.10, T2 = 0.03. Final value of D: 0.0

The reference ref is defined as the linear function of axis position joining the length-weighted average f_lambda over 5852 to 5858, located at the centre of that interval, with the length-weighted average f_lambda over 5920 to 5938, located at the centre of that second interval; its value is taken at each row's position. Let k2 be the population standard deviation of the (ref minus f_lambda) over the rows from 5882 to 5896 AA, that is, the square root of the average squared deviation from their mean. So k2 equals 0.39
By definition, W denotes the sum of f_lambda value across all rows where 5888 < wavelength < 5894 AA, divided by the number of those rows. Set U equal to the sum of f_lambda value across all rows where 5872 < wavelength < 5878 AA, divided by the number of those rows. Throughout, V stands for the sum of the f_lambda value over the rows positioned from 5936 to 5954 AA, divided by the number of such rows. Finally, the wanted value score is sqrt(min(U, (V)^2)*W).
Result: 11.6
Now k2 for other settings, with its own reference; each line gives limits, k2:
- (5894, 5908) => 0.63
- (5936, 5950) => 0.21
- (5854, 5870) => 0.61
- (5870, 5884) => 1.50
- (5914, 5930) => 0.46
